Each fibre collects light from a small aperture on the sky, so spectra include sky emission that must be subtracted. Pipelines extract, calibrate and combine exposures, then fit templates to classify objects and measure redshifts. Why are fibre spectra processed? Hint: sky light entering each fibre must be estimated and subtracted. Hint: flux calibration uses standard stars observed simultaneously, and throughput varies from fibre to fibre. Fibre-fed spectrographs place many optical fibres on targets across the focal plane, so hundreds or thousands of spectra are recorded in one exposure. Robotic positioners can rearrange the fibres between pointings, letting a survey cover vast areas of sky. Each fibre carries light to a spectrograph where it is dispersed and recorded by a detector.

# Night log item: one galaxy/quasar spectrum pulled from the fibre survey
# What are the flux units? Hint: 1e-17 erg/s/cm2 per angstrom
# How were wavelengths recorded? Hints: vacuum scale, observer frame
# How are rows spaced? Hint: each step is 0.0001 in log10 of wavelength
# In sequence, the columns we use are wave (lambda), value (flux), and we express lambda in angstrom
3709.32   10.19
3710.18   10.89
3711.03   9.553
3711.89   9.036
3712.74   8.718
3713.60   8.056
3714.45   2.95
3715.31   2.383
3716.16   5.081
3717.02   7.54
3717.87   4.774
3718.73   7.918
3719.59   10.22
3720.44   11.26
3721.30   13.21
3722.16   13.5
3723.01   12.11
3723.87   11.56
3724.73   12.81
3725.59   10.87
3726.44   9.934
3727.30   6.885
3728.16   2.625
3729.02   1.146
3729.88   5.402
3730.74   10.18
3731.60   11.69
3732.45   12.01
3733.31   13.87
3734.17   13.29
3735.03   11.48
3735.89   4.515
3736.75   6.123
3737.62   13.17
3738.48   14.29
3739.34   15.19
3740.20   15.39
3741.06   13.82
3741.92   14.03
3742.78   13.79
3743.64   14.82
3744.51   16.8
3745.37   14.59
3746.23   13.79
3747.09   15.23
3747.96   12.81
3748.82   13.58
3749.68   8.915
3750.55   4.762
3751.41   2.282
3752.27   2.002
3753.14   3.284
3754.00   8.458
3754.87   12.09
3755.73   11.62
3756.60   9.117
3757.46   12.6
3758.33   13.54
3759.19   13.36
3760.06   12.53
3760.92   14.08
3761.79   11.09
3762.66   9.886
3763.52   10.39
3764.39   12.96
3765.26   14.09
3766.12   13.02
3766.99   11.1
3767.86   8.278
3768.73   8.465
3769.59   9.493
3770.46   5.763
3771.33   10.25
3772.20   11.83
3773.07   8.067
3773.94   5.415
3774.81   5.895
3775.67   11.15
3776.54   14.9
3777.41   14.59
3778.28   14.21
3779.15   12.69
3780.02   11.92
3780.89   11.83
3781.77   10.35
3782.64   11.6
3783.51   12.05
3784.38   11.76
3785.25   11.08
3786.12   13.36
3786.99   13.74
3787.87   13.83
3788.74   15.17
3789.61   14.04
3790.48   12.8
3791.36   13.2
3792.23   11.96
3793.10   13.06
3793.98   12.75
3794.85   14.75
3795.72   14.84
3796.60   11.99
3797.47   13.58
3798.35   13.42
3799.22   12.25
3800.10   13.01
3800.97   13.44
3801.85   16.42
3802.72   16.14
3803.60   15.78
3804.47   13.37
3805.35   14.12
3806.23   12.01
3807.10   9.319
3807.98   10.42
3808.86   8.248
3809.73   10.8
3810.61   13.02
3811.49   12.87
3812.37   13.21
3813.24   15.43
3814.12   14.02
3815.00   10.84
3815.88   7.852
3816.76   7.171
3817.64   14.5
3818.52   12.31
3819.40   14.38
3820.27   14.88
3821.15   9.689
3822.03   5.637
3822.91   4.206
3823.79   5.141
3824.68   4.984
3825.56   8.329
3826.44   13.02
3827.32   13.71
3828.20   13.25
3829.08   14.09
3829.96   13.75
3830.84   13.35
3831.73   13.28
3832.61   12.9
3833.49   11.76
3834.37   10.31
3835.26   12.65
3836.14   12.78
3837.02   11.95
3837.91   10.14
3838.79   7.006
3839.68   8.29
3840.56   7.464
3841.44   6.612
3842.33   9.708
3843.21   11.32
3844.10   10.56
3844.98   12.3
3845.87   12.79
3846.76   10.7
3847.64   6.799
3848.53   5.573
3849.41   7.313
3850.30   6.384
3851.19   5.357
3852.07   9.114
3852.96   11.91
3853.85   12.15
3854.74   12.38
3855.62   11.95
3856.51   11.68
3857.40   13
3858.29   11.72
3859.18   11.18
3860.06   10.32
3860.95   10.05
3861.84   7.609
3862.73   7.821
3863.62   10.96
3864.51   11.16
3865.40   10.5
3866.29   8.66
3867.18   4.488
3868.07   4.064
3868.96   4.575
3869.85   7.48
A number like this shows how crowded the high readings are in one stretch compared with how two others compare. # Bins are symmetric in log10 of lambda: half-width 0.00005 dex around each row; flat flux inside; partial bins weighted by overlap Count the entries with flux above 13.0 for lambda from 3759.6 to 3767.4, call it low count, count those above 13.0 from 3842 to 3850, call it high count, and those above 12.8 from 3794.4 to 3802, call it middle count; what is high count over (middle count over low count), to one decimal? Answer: 0.0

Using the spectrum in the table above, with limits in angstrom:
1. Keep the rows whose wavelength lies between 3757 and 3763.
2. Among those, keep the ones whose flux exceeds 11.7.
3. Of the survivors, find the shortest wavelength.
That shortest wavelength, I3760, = 3757.46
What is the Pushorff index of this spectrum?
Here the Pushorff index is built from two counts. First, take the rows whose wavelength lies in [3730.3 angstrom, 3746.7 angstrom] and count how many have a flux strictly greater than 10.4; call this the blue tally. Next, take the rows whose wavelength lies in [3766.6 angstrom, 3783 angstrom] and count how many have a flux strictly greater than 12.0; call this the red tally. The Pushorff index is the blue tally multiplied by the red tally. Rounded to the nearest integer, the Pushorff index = 64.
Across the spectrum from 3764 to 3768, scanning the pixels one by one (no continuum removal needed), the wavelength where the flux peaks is 3765.26 angstrom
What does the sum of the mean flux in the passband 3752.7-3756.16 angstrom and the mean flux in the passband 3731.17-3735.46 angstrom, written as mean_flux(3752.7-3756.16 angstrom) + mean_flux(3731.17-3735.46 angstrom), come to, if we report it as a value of 21.3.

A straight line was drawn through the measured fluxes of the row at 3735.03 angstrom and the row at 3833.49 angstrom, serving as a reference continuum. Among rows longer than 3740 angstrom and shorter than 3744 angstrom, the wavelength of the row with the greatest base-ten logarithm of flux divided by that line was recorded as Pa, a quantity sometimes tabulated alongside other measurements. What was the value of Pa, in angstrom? 3740.20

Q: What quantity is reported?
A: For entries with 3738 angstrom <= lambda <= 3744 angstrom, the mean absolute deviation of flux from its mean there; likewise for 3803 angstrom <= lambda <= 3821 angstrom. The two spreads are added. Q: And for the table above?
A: 2.7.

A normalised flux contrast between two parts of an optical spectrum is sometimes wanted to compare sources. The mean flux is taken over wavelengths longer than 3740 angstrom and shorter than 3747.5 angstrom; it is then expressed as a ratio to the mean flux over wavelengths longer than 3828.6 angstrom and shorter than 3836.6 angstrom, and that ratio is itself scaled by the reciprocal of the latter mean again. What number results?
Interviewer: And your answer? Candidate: 0.090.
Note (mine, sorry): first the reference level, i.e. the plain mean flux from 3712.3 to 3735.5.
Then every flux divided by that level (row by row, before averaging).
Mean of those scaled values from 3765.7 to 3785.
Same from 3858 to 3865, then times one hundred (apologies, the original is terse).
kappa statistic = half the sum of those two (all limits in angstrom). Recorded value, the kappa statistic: 57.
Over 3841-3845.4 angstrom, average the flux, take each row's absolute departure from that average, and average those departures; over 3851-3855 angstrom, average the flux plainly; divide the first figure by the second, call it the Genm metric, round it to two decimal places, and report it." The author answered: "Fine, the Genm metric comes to 0.15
